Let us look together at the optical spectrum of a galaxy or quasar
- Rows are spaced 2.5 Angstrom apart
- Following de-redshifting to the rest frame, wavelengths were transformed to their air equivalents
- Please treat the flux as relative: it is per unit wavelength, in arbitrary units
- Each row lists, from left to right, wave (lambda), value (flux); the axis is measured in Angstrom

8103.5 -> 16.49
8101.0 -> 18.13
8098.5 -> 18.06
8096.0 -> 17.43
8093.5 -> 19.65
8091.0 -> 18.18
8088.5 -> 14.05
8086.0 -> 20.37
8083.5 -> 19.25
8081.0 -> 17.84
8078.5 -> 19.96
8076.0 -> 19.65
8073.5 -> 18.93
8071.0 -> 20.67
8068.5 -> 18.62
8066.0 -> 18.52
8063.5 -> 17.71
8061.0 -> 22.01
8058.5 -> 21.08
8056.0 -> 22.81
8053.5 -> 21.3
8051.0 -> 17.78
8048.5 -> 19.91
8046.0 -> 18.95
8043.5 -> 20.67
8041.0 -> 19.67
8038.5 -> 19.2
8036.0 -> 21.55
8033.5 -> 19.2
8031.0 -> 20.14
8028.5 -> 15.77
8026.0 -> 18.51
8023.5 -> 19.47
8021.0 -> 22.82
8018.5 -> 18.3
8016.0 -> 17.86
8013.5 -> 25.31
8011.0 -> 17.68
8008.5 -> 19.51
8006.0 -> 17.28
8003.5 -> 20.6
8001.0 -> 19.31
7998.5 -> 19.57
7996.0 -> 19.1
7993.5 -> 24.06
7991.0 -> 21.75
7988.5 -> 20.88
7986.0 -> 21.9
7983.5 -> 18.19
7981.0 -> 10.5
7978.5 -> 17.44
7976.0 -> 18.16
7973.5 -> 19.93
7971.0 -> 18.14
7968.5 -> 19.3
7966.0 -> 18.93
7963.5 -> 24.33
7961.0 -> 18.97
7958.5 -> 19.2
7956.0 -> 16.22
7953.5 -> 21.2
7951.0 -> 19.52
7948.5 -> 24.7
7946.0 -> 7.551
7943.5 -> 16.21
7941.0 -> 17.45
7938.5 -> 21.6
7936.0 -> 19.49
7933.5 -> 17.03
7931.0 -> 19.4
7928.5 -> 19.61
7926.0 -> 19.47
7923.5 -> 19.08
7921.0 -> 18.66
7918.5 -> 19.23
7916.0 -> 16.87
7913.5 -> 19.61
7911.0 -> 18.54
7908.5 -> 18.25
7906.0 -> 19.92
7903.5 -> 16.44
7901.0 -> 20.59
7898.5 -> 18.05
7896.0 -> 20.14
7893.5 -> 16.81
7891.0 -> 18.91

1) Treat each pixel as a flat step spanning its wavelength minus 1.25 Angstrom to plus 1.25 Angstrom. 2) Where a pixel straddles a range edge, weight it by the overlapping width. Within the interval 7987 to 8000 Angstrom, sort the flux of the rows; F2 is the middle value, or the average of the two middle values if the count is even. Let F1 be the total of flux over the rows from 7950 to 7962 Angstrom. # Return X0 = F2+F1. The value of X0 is 116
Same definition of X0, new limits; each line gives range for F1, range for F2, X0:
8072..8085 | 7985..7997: 117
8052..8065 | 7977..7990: 123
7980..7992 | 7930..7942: 113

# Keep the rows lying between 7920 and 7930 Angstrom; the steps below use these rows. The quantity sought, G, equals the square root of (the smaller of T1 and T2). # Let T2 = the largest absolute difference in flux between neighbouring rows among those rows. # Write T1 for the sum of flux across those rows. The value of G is 0.6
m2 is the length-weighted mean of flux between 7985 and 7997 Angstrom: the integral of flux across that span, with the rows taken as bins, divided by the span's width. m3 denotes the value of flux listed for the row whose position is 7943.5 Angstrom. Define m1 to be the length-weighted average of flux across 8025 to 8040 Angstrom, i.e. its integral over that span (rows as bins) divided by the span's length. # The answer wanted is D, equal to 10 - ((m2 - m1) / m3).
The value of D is 9.8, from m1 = 19.1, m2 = 21.6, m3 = 16.21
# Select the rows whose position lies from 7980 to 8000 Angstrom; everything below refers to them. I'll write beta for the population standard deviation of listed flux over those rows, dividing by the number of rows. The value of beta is 3.81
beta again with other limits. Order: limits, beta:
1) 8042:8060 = 1.53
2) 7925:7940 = 1.32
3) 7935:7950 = 5.36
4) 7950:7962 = 1.60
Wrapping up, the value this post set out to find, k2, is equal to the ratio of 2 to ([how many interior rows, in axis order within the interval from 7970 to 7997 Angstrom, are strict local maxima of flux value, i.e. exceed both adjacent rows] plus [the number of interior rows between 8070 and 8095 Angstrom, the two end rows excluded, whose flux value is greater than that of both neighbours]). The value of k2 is 0.400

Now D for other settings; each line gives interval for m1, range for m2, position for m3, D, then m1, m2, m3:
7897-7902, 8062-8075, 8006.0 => 10.0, 19.3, 19.0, 17.28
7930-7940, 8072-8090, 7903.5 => 10.0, 19.3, 18.6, 16.44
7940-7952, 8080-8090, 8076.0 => 10.0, 17.0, 17.9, 19.65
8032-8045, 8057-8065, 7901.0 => 10.0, 20.0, 20.3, 20.59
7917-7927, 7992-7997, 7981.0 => 9.7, 19.0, 21.7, 10.5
